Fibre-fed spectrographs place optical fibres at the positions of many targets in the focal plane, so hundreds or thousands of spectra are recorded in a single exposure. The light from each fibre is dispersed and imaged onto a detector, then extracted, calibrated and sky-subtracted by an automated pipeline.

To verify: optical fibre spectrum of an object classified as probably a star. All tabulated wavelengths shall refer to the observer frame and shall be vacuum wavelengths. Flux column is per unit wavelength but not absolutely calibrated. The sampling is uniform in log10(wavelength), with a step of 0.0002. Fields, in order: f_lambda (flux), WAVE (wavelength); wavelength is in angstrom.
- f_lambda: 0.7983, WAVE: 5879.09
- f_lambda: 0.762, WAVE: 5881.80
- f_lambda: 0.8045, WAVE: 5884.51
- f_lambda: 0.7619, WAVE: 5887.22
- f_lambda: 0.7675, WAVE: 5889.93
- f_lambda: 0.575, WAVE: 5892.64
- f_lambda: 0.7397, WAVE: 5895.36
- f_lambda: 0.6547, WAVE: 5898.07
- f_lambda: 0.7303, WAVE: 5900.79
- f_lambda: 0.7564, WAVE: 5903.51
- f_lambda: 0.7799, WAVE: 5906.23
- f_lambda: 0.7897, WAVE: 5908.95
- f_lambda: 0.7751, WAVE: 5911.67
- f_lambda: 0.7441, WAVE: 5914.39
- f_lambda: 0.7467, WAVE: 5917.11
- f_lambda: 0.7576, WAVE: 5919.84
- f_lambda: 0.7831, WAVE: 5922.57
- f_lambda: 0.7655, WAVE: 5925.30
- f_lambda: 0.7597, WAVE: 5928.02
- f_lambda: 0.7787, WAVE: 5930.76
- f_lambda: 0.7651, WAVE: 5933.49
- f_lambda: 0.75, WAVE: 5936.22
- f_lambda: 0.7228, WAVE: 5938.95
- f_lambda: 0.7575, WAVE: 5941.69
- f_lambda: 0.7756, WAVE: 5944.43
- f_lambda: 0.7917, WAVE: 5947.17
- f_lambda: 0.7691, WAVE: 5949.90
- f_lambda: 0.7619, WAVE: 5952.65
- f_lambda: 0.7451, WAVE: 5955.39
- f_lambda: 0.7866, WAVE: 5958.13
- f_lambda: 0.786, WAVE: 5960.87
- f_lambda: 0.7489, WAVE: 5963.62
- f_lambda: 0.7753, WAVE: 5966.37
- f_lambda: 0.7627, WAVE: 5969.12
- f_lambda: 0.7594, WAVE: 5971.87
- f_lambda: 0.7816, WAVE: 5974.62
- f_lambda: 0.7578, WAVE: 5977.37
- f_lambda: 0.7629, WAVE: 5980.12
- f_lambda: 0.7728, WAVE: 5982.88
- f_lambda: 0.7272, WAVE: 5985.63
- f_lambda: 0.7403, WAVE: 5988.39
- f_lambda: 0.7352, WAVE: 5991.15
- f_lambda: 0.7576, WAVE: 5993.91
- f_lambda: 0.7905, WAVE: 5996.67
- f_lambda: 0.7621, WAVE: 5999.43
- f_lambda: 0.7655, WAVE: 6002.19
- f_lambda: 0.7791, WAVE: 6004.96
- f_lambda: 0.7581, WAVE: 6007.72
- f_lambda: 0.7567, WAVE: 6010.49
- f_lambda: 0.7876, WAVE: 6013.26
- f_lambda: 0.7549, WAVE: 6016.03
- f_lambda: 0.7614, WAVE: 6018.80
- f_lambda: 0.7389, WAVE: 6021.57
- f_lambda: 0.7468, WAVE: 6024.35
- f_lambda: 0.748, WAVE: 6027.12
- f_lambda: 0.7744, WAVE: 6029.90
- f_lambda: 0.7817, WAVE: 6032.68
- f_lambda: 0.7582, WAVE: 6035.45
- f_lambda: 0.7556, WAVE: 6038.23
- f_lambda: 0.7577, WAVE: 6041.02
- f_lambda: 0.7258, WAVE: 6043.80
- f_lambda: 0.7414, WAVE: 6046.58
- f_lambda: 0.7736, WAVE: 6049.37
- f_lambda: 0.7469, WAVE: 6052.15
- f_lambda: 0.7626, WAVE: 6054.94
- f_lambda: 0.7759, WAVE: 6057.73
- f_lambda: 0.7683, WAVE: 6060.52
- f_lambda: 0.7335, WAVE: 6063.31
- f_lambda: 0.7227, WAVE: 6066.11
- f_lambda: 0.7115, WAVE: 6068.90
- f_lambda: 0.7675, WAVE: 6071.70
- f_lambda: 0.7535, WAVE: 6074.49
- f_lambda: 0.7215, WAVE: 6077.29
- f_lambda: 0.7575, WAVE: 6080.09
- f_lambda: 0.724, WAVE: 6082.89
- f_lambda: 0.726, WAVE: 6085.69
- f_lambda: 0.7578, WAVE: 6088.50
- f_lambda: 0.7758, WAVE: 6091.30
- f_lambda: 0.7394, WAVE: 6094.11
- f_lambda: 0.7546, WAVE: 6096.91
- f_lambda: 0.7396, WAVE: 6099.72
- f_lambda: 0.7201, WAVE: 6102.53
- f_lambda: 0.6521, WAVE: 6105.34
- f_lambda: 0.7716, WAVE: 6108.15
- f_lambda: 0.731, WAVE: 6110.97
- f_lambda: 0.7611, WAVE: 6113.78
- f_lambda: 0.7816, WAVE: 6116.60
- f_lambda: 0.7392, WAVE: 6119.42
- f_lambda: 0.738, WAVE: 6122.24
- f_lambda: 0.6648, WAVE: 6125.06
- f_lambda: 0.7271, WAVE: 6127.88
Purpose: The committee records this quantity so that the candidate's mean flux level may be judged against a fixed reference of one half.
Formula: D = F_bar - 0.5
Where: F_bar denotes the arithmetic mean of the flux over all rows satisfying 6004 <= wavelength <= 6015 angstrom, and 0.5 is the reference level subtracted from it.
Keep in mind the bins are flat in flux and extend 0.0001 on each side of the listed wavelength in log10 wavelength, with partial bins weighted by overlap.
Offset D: 0.27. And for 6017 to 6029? 0.25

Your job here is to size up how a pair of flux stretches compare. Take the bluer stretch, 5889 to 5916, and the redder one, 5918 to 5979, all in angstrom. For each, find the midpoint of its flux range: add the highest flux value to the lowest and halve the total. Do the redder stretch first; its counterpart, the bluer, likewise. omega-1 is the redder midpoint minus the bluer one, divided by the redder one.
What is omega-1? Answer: 0.10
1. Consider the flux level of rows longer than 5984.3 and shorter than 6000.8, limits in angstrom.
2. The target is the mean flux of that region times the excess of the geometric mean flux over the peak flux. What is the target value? -0.029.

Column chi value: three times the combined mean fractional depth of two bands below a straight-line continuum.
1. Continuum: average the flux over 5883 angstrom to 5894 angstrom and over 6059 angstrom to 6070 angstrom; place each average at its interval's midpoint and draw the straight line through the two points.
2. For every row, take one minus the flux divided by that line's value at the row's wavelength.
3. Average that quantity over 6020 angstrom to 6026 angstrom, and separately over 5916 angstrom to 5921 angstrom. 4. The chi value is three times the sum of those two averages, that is -0.14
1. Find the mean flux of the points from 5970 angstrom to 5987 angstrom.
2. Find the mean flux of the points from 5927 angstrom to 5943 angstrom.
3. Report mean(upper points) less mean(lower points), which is 0.005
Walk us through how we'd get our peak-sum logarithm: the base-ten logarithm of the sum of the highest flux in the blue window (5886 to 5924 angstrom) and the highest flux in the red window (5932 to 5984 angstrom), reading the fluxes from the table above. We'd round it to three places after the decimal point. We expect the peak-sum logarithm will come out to 0.199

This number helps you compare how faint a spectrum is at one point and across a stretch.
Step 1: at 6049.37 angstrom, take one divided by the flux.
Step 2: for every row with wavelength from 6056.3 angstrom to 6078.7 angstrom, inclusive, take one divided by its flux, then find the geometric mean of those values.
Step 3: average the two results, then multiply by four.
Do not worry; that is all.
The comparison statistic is 5.27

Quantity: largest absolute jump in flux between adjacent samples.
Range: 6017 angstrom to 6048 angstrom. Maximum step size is 0.032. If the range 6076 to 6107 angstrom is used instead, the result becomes 0.068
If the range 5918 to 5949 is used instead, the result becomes 0.035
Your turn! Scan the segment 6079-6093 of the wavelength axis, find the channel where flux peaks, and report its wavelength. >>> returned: 6091.30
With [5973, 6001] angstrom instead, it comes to 5996.67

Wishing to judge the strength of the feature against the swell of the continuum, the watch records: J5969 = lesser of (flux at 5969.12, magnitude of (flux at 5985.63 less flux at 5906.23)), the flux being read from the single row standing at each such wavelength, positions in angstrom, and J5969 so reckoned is 0.053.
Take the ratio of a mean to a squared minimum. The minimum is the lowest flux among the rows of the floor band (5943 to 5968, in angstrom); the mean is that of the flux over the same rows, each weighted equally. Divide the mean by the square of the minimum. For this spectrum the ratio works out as 1.39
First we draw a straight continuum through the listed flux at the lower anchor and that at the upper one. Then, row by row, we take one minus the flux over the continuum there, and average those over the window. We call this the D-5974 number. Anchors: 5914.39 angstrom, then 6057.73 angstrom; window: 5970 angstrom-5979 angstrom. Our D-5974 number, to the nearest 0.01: -0.01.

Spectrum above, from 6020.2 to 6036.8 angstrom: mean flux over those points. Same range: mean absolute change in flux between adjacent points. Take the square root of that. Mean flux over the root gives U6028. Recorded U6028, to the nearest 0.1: 6.6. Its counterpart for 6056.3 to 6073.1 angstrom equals 4.8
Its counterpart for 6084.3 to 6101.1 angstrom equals 4.9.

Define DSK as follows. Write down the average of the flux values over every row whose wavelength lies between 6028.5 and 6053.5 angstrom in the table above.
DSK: 0.757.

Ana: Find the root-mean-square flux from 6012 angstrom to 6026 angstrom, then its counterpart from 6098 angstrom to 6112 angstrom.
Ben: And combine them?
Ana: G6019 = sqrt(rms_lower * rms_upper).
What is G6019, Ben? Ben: 0.741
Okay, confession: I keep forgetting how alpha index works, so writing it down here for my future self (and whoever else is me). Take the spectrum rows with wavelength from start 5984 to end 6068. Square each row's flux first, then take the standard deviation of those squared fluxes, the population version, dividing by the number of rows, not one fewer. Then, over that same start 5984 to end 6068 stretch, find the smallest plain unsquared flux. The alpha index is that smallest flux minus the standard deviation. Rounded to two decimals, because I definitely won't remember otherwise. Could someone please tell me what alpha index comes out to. 0.70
